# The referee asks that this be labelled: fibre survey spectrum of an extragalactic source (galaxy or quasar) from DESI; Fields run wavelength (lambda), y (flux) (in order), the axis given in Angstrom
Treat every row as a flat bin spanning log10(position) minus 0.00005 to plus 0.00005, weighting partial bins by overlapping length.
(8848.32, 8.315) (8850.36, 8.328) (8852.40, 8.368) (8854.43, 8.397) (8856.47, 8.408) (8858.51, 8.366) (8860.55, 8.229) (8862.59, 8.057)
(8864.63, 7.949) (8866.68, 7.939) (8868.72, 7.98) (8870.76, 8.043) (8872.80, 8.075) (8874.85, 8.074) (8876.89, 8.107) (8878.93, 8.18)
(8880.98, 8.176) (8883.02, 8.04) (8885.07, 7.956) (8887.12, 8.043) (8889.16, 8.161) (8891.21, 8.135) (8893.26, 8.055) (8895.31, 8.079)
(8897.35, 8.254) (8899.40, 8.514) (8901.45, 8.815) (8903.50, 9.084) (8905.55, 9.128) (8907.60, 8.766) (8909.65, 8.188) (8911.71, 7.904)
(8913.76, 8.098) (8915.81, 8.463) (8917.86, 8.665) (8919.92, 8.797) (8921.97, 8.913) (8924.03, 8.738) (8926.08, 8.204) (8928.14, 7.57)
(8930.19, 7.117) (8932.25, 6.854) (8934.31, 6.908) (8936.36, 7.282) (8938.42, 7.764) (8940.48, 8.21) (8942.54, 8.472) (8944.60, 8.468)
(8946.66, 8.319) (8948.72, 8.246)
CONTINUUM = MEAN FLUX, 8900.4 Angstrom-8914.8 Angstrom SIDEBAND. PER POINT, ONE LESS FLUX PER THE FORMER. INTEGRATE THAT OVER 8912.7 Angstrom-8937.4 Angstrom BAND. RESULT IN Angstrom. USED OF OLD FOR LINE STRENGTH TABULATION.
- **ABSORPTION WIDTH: 1.7 Angstrom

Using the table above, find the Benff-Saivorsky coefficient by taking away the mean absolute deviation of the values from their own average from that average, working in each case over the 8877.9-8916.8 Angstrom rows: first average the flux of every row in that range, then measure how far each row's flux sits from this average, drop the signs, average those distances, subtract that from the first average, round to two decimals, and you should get 8.02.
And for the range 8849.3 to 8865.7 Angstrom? 8.12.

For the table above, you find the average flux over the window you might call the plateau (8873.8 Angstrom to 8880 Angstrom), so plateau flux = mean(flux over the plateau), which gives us 8.1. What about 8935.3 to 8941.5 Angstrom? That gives 7.8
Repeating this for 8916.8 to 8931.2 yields 8.3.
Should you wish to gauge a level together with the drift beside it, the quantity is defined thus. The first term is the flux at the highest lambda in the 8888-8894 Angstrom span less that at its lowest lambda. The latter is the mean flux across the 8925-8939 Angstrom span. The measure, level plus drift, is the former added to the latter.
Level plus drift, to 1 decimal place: 7.3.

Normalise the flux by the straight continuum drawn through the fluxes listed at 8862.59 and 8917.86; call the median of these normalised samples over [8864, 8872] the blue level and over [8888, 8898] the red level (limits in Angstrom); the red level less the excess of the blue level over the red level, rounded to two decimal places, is 0.96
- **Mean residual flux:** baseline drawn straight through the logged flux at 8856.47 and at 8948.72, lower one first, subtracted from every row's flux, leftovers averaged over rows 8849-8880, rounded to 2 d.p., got -0.23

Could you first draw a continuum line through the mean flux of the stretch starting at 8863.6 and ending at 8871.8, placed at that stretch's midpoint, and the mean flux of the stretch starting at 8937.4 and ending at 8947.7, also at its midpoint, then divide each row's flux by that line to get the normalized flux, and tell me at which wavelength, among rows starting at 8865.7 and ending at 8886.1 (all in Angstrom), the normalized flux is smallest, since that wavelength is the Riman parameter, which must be 8885.07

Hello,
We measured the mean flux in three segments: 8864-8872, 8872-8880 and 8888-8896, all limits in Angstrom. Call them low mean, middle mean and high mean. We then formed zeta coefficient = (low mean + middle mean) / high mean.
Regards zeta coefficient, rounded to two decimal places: 1.98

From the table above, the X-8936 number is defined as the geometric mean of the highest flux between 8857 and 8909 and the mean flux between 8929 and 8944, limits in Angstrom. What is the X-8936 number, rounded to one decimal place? 8.3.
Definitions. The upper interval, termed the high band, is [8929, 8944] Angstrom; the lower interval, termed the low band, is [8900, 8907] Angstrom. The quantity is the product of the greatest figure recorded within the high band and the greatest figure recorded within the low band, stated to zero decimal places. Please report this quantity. 77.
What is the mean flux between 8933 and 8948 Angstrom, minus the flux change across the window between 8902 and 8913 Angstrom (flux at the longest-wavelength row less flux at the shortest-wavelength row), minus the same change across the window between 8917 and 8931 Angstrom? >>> 10.6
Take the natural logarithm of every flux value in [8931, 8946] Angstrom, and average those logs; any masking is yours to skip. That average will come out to 2.039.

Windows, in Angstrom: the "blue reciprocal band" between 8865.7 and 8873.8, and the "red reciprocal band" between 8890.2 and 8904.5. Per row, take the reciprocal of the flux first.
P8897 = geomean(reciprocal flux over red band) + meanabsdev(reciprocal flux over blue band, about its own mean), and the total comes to 0.120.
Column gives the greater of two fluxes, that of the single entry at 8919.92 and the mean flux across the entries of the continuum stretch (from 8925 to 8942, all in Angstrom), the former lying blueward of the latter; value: 8.80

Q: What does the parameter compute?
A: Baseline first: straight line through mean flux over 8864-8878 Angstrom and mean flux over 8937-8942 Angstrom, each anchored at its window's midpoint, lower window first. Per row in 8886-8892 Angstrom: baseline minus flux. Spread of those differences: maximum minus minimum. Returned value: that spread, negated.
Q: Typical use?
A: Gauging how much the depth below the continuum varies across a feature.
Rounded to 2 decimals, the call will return -0.12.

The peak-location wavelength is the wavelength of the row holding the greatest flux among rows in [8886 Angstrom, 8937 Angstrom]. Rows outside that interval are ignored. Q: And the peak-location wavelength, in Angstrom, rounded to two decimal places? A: 8905.55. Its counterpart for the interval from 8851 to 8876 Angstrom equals 8856.47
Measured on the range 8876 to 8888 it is 8878.93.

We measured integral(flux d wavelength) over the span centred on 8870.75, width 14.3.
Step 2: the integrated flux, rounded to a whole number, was 115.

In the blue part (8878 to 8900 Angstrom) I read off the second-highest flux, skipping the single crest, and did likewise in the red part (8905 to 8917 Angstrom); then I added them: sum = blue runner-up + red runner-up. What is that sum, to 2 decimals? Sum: 17.02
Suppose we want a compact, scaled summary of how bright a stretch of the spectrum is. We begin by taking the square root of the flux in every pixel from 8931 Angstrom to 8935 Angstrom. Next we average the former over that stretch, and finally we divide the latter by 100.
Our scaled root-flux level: 0.0262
